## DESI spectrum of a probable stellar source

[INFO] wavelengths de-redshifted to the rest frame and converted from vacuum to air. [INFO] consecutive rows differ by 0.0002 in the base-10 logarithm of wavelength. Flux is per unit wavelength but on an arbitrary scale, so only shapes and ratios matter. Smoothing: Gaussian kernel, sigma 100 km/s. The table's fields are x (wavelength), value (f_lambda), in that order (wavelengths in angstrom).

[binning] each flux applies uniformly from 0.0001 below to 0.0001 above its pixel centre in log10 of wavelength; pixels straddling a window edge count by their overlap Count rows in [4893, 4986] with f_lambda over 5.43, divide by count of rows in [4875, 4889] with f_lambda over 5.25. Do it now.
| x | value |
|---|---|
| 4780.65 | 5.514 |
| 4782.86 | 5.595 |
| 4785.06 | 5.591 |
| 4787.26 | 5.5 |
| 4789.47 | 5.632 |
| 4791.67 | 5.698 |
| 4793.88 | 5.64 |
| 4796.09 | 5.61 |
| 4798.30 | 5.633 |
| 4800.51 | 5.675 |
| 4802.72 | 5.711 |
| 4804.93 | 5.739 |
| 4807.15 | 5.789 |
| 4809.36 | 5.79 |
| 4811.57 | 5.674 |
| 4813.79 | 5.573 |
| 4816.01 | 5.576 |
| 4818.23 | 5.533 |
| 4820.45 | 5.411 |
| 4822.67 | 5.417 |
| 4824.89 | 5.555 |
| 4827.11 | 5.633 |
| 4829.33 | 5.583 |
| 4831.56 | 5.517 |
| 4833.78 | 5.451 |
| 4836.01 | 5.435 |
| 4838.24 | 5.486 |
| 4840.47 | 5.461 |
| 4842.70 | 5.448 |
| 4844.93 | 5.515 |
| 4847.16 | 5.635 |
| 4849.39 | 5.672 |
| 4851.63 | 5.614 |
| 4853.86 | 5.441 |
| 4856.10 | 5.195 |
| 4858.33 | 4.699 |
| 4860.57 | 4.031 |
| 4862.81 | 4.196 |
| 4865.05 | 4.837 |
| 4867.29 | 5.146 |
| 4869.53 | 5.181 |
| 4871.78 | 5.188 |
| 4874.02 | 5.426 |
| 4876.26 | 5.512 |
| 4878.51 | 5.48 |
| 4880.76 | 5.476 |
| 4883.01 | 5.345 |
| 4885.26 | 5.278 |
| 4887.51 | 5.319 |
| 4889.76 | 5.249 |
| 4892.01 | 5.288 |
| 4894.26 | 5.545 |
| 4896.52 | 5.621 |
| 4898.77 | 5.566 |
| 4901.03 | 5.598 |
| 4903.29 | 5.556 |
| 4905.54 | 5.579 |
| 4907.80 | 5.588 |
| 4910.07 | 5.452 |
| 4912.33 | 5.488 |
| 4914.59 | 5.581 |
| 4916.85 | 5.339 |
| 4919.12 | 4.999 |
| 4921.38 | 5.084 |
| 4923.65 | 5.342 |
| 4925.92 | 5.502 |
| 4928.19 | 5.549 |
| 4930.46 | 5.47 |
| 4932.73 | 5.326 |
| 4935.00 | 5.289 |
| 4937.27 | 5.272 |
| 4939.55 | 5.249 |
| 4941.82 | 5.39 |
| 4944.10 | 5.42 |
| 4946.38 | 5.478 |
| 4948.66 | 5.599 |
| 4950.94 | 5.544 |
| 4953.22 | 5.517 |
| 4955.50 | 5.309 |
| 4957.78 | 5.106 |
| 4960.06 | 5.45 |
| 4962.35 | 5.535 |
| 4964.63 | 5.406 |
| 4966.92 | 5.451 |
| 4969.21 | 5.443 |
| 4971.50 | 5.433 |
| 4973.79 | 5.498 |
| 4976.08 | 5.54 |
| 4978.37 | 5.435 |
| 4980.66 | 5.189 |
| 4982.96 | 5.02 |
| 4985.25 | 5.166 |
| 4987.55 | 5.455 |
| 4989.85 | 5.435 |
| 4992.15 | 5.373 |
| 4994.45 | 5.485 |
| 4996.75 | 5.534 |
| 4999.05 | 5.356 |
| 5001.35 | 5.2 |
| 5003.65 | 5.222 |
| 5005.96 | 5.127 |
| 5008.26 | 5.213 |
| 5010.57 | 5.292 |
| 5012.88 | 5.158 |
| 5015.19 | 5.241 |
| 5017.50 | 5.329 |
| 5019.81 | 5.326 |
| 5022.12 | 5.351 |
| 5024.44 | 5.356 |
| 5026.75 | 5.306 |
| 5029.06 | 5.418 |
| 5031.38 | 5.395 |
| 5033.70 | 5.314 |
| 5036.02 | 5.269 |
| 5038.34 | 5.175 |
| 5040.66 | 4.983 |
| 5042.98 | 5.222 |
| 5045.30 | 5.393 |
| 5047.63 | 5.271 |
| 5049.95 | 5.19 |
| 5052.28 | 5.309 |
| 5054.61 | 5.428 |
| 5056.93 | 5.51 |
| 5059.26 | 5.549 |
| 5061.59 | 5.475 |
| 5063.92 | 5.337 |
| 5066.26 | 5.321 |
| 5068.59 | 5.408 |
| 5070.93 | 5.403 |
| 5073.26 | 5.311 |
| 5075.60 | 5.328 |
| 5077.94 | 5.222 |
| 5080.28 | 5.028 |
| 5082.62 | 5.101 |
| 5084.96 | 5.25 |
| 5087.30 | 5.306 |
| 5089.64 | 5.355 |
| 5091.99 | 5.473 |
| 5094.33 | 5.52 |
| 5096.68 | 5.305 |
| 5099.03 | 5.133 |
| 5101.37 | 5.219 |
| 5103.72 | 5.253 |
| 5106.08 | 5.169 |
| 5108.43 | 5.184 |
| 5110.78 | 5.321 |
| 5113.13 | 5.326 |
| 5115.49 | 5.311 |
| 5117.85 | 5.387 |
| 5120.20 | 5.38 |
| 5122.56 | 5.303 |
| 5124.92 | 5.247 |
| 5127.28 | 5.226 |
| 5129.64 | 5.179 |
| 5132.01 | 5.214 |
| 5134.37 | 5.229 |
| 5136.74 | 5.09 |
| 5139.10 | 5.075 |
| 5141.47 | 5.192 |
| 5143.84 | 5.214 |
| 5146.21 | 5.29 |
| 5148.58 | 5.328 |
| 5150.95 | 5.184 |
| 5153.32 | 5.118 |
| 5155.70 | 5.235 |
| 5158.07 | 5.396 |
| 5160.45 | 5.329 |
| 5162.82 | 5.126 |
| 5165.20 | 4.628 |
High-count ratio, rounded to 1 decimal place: 4.2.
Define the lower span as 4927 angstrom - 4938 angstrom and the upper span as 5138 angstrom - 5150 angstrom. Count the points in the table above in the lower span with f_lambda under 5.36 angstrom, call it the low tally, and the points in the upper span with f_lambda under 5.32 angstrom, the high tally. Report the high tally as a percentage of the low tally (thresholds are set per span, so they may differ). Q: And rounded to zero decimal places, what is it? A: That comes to 133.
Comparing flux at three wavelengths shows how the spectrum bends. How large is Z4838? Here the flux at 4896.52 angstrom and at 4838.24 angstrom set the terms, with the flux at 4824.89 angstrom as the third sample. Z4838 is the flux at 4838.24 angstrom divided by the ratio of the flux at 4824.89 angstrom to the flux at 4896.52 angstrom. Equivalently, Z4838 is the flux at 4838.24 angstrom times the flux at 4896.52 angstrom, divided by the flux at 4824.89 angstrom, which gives 5.55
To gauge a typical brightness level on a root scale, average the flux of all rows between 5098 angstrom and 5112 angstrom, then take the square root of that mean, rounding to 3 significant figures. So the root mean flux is 2.28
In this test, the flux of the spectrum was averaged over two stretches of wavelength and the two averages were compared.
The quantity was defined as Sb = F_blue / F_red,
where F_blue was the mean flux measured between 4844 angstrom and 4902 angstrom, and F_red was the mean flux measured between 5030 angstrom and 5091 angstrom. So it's 0.994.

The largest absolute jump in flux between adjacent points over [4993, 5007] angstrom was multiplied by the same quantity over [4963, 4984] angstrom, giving 0.044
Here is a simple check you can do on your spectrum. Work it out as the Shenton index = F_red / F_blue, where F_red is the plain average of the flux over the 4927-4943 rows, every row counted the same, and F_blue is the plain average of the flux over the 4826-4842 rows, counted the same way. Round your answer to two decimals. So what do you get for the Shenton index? 0.97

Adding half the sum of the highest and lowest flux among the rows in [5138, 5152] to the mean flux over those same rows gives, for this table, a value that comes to 10.4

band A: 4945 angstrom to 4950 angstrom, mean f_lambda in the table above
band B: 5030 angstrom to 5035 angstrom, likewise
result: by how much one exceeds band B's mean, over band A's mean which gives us -0.786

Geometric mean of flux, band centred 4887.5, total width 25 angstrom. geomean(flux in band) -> 5.42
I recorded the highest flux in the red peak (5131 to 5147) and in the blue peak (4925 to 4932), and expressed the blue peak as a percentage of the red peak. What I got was 105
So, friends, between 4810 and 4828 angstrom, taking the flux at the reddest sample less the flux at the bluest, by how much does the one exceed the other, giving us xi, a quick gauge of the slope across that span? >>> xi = -0.04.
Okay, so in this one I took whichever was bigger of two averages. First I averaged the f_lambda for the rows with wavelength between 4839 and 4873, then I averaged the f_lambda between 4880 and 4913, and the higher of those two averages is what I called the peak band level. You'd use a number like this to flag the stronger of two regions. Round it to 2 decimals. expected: 5.46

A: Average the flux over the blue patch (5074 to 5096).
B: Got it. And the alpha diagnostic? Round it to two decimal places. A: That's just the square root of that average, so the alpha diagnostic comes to 2.30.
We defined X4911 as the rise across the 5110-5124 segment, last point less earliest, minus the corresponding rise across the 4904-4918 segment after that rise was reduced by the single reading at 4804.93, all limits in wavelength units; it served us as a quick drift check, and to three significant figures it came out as 5.96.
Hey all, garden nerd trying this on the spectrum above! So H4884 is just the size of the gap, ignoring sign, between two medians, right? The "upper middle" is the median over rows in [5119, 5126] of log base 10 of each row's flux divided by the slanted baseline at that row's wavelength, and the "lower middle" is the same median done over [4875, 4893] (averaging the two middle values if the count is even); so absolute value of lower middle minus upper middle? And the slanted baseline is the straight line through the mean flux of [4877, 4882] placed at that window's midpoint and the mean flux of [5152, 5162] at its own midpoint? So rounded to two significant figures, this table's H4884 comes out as 0.012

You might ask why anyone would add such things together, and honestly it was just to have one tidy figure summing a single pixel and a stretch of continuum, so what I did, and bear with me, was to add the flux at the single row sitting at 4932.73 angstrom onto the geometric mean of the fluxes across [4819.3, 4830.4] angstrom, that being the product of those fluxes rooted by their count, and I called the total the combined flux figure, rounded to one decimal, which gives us 10.8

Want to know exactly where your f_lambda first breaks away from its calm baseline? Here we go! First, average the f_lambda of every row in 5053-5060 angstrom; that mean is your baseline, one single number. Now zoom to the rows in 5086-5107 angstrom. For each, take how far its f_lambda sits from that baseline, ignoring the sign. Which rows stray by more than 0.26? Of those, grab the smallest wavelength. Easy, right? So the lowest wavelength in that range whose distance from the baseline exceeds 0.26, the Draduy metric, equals 5099.03 angstrom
